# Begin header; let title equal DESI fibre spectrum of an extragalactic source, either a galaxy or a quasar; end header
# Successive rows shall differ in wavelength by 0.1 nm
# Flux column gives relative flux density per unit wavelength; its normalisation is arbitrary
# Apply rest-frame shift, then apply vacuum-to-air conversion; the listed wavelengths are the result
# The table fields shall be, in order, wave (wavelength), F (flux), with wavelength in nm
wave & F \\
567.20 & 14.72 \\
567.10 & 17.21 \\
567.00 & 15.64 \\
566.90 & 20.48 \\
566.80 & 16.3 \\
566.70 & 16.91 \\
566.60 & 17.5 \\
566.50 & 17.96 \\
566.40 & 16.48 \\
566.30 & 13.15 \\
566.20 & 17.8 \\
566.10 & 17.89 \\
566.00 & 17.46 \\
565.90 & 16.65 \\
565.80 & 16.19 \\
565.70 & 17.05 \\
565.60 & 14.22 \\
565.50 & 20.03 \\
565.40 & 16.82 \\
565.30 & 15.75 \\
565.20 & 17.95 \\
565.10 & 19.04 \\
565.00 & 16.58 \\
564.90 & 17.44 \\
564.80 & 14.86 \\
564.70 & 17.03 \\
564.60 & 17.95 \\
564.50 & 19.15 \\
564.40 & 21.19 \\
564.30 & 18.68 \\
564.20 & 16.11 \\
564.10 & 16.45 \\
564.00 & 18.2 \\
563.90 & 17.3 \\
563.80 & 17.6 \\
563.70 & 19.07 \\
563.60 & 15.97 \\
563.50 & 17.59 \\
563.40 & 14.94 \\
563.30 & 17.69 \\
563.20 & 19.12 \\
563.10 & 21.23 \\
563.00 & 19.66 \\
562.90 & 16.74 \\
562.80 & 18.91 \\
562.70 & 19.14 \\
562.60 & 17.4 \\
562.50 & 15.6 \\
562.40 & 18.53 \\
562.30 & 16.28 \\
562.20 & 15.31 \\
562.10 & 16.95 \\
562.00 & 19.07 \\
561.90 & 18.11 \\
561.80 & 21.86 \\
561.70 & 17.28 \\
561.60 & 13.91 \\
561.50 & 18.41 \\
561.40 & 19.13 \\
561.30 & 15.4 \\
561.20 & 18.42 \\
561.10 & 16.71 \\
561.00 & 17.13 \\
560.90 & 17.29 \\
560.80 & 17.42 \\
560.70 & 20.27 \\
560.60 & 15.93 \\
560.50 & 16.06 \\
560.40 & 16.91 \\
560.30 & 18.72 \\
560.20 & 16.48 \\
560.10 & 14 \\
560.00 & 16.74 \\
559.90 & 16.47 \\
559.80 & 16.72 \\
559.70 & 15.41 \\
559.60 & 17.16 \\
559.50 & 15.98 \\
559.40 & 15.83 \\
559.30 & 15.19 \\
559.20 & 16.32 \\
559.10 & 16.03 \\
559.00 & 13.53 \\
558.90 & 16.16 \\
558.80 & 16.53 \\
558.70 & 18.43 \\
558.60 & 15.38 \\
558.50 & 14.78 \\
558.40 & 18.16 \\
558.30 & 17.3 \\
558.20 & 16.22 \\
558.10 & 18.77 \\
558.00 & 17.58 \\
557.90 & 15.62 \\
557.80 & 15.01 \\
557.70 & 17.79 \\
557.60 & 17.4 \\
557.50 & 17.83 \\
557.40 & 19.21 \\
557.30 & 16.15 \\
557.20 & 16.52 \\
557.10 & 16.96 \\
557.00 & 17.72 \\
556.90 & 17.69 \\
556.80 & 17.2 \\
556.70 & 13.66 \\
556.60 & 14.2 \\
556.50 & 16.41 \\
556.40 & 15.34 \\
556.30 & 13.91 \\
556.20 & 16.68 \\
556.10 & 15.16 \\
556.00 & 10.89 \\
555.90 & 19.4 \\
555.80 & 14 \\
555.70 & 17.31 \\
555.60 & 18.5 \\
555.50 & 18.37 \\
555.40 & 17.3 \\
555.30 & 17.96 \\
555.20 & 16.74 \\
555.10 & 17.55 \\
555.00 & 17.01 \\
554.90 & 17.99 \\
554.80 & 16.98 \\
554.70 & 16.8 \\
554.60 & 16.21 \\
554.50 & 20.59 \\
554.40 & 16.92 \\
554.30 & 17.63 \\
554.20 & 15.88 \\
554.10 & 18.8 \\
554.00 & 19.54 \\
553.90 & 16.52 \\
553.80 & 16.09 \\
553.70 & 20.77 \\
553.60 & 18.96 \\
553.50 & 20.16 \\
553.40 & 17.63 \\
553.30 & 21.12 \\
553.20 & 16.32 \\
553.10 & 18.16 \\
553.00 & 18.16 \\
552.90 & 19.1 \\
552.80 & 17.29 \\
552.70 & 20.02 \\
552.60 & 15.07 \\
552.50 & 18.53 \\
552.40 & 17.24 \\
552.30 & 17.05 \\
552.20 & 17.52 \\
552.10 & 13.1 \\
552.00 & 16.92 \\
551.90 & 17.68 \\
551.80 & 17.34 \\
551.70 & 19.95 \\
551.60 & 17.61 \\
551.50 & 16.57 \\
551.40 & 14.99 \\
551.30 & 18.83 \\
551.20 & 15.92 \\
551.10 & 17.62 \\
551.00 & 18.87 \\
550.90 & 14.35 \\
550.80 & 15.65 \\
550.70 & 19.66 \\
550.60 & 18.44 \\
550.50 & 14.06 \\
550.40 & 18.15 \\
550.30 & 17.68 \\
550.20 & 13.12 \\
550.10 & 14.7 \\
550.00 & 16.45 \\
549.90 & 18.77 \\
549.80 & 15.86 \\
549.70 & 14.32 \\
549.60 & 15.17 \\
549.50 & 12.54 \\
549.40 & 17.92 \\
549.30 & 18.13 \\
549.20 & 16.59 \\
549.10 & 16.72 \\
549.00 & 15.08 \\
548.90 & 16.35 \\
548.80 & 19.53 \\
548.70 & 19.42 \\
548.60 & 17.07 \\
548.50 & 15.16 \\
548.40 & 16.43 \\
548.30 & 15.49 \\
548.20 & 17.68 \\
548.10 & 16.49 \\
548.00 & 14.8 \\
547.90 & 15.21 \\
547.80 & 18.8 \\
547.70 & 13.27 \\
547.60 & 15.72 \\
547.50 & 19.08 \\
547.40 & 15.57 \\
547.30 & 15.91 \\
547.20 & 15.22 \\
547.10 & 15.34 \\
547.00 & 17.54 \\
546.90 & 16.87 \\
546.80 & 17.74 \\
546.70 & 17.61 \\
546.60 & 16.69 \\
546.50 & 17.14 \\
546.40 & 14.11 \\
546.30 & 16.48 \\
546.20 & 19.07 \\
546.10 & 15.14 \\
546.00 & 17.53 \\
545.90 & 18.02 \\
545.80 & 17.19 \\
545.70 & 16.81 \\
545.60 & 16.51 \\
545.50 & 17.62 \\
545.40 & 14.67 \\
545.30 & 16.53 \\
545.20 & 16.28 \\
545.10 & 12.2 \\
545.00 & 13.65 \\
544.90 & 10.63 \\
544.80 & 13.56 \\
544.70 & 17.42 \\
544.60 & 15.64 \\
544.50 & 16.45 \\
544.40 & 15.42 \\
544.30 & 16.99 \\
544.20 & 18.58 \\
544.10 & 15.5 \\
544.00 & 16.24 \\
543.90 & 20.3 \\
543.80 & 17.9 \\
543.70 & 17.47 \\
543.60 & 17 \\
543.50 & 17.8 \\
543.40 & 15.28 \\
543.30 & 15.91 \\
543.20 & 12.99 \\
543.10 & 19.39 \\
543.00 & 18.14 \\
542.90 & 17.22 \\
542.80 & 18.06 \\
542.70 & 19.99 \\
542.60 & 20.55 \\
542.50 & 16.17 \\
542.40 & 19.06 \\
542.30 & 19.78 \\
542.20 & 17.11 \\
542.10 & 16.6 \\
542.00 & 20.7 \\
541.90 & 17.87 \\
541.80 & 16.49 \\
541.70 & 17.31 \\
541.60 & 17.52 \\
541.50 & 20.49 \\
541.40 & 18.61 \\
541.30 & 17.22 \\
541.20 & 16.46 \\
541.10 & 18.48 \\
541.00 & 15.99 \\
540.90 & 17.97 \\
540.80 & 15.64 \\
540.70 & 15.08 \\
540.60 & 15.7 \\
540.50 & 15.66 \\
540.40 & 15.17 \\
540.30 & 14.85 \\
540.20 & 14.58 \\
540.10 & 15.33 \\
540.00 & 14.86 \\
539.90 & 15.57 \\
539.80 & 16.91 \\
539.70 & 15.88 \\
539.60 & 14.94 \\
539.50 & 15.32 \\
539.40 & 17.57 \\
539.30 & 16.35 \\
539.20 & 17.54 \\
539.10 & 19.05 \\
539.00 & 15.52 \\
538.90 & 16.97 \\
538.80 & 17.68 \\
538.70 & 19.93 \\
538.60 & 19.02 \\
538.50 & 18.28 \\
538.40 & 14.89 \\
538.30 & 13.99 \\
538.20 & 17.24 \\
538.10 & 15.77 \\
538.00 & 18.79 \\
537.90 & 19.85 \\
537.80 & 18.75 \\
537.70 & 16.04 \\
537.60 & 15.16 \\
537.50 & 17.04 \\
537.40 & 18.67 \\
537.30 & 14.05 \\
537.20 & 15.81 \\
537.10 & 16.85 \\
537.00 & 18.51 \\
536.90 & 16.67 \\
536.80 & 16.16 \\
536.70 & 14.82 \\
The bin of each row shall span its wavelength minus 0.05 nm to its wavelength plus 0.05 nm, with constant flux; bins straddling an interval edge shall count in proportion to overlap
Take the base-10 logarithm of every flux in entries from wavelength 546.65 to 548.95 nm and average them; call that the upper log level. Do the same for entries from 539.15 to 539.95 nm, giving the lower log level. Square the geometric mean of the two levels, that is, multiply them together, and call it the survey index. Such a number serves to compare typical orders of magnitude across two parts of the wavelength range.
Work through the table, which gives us 1.48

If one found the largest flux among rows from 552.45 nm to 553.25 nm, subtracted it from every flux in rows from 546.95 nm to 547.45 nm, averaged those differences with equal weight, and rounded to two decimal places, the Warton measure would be -4.10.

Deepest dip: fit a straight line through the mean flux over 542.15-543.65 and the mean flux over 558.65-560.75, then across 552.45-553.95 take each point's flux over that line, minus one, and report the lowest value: -0.110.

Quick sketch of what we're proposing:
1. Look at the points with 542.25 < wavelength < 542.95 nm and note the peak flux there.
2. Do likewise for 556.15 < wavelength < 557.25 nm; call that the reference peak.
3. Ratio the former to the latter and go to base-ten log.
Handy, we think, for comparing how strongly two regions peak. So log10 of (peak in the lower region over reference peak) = 0.064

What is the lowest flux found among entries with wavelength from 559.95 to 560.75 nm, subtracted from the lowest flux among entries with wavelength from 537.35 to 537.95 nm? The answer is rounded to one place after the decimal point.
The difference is 1.2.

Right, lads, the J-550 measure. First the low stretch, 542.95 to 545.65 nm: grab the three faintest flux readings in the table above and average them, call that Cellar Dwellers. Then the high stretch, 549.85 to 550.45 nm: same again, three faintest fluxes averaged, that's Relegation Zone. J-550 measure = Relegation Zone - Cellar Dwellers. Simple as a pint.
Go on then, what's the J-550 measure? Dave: 2.8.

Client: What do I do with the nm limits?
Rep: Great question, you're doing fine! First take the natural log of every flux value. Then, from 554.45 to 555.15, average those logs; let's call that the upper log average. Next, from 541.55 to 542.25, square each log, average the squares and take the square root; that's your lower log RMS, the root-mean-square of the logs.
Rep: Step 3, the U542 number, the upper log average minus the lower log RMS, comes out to -0.005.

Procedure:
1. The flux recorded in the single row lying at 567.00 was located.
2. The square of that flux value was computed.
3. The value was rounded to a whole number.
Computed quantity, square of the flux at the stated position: 245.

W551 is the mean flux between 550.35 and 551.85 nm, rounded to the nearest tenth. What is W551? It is 17.2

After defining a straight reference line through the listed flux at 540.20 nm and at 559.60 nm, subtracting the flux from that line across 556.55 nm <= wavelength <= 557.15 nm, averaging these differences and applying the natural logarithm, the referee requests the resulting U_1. -0.6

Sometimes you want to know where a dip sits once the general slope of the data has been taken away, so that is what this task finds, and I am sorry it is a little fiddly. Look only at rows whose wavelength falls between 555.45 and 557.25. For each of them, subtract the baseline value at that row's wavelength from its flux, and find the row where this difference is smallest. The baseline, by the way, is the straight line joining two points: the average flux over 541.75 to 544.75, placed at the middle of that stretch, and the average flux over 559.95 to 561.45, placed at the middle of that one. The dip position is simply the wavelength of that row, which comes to 556.00 nm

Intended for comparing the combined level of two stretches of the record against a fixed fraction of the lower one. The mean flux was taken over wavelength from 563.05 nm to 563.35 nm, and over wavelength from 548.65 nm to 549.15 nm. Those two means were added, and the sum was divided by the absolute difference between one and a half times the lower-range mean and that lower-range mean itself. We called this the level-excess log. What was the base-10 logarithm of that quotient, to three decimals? 0.625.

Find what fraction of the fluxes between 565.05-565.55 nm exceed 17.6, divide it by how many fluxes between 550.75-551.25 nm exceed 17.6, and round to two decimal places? 0.30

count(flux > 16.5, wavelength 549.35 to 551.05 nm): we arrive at 7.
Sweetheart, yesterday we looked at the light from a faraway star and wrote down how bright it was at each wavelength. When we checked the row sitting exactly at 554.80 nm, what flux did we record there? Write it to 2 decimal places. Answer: 16.98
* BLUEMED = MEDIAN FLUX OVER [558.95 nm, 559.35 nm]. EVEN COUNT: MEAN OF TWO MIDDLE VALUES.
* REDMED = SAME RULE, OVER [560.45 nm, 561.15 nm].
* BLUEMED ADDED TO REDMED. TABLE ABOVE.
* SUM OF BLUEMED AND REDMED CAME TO 32.7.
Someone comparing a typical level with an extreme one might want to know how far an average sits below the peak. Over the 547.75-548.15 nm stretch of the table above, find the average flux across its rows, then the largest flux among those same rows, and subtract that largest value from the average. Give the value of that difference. -2.5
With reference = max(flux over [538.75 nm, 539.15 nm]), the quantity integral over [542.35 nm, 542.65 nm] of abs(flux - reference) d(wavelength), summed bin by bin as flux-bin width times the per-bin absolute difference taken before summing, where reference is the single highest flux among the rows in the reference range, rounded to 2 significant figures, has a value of 0.44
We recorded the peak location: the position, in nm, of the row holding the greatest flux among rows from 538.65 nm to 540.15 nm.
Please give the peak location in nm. 538.70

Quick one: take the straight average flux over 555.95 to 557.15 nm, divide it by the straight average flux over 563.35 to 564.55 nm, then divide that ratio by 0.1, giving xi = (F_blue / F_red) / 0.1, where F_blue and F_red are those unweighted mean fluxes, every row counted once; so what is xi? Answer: 8.8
